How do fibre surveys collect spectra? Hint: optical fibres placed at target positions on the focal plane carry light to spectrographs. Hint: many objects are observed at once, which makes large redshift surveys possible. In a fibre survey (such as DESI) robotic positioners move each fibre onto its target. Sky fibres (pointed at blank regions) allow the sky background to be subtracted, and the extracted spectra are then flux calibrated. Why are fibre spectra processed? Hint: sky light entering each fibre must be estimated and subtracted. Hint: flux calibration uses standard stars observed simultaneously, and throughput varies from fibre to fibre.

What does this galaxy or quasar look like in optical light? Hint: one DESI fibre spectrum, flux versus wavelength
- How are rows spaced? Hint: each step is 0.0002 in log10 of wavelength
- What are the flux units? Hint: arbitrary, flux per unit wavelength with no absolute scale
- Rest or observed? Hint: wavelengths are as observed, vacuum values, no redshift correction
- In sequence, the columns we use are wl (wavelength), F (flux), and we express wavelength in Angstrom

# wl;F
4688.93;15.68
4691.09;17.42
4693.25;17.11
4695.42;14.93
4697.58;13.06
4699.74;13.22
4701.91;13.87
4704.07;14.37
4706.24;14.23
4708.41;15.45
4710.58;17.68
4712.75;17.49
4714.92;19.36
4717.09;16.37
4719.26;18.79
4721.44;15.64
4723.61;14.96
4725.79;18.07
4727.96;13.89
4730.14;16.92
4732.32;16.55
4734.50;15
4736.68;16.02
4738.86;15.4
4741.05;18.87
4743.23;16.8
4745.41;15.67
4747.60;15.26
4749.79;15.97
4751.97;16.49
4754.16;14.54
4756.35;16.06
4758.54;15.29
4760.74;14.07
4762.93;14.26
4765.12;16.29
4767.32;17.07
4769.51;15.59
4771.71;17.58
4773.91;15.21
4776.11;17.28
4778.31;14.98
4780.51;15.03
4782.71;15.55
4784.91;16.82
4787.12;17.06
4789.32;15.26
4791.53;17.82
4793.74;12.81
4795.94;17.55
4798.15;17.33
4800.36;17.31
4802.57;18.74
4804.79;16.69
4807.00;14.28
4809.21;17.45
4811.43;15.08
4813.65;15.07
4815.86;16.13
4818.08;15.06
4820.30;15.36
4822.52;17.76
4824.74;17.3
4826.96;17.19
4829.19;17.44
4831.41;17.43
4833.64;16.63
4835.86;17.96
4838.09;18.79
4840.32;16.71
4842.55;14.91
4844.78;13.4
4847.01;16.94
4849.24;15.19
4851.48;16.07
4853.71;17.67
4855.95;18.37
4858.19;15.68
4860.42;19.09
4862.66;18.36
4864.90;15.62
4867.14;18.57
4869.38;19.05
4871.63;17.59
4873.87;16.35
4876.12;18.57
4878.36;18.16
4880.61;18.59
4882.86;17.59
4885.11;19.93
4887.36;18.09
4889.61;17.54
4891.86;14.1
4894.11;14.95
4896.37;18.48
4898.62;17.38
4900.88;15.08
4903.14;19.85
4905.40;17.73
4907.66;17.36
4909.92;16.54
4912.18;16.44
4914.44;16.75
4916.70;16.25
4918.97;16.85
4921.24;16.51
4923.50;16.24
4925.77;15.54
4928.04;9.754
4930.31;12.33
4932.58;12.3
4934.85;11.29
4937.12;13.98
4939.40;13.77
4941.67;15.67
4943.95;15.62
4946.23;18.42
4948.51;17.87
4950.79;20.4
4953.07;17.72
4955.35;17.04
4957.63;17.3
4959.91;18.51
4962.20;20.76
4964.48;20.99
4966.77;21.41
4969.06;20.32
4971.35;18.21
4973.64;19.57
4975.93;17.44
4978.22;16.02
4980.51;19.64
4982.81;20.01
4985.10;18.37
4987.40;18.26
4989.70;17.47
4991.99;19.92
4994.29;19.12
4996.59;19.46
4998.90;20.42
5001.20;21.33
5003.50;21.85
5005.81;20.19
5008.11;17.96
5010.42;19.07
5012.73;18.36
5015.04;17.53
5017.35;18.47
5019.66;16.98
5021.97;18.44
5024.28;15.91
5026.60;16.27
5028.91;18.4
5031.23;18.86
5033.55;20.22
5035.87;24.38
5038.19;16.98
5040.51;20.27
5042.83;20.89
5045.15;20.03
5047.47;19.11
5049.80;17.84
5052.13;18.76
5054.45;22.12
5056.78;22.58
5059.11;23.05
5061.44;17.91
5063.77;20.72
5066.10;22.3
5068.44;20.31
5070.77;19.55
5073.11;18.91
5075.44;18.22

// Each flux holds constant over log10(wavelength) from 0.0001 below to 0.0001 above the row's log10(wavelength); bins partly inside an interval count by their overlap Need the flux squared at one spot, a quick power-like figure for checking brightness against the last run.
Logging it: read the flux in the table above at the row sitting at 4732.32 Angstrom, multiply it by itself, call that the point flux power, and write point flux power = 274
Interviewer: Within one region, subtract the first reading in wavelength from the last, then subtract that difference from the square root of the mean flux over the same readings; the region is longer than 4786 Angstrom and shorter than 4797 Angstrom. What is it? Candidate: 3.5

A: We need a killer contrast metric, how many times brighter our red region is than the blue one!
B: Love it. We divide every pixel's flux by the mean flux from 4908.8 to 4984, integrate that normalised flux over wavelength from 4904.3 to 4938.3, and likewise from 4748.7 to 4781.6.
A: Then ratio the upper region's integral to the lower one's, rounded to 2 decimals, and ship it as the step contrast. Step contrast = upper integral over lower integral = 0.99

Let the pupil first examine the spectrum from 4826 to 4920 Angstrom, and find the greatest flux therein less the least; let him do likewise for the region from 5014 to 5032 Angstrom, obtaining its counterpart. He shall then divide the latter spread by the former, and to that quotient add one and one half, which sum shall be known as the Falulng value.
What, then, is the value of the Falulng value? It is 2.0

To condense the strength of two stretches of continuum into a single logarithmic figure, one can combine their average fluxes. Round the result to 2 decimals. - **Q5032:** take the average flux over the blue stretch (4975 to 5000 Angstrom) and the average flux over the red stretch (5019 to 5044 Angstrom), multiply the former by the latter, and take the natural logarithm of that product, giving 5.87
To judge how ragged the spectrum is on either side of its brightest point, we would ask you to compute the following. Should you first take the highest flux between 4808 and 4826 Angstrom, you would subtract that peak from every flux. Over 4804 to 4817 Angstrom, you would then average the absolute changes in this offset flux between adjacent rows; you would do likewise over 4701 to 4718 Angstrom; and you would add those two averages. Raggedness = 3.11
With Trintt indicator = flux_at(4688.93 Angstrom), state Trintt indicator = 15.68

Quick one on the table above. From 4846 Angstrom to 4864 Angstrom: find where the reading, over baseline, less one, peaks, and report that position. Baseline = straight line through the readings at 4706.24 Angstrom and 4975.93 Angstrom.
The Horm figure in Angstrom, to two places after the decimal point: 4860.42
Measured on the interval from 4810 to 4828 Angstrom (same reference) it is 4822.52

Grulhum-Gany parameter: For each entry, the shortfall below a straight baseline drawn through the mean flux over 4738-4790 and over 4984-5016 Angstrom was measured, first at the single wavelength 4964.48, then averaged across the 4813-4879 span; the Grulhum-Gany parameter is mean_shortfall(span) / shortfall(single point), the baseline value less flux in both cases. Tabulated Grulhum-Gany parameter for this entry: -0.06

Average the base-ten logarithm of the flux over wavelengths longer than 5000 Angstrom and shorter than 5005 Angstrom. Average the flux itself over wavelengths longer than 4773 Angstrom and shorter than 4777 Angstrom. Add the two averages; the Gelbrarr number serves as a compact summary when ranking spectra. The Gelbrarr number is 17.6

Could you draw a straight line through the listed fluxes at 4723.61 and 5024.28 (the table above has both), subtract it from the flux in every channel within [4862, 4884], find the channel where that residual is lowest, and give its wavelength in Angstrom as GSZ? 4864.90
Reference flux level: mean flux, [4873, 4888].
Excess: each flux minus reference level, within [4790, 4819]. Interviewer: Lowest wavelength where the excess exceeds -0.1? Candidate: 4802.57 Angstrom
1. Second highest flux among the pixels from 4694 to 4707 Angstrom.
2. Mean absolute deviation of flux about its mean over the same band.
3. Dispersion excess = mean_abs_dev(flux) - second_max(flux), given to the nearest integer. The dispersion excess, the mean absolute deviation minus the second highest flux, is -14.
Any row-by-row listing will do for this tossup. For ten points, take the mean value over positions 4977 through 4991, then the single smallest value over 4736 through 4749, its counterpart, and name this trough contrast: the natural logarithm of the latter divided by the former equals -0.18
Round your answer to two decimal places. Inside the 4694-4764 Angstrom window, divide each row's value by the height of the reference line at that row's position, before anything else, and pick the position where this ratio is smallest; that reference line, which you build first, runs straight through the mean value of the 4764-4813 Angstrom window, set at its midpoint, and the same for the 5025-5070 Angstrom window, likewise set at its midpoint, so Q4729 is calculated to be 4697.58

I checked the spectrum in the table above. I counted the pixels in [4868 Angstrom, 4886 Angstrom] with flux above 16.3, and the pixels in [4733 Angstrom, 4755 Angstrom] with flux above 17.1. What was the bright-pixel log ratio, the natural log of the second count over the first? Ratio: -2.08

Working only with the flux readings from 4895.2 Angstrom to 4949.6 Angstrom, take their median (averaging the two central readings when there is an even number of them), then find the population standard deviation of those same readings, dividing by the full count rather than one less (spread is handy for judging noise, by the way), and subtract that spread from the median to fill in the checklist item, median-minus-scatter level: 14.0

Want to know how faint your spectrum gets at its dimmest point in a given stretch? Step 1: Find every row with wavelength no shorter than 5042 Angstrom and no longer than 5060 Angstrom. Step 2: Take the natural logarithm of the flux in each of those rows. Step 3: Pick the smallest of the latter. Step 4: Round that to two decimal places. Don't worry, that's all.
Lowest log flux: 2.88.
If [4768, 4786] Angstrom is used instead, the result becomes 2.71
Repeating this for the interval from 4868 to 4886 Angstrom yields 2.79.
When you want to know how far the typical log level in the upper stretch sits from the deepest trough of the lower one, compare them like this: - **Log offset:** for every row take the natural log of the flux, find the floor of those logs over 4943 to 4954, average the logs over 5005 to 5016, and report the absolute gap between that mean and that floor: 0.17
